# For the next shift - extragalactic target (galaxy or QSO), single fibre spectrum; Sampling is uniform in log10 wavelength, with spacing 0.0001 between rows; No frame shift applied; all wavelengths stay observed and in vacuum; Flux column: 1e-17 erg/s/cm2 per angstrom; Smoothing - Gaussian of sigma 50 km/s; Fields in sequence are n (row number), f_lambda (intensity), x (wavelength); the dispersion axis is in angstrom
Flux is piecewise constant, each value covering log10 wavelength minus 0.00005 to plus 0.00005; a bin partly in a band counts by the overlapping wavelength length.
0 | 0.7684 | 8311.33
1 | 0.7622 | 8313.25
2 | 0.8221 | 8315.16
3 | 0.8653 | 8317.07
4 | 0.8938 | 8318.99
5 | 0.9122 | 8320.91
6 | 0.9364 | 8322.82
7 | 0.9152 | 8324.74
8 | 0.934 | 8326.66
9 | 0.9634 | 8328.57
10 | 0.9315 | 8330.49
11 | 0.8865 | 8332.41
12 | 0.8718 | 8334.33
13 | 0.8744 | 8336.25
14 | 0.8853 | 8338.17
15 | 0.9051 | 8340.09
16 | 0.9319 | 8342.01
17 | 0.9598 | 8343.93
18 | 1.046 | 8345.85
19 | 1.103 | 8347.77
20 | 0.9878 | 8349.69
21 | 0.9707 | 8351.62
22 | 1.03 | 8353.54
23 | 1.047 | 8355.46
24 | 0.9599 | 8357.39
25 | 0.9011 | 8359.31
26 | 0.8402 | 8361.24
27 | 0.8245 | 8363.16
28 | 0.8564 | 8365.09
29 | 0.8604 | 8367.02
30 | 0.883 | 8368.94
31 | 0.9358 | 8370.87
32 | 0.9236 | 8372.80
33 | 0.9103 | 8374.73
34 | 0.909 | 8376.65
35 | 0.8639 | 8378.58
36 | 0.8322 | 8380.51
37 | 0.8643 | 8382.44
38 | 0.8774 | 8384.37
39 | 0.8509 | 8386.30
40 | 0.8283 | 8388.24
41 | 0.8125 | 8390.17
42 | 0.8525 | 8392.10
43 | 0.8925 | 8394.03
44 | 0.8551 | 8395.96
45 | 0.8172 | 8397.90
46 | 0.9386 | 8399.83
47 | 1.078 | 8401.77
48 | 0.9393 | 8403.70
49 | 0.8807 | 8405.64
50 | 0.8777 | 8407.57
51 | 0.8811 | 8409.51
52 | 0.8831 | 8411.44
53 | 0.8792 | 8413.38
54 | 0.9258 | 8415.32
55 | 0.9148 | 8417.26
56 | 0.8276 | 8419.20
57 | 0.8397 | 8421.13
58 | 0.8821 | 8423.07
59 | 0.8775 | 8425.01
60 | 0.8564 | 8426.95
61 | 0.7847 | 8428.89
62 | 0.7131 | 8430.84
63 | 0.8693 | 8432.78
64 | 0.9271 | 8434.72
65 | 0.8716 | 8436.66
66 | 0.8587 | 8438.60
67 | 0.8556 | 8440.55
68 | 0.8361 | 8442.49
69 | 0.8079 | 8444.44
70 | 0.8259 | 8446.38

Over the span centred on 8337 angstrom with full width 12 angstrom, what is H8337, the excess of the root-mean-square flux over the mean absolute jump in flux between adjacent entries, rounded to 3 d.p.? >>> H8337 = 0.878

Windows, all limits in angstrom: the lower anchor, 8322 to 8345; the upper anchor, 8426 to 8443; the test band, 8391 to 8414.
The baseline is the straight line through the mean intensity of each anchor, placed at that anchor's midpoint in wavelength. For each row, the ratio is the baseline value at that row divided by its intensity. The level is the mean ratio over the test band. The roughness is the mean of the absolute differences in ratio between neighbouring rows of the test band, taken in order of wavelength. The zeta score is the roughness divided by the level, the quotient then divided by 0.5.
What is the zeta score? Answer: 0.110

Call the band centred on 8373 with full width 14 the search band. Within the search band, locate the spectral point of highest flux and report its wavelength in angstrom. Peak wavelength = 8370.87 angstrom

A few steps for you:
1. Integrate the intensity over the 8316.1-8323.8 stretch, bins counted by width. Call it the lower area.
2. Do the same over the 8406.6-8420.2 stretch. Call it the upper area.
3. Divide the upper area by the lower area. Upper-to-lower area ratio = 1.73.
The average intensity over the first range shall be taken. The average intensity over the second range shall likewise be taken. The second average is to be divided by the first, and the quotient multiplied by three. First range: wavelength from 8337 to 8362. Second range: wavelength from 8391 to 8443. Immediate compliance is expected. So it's 2.71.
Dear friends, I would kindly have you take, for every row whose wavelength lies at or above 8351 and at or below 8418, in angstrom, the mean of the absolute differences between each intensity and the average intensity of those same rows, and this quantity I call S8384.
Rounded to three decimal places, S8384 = 0.047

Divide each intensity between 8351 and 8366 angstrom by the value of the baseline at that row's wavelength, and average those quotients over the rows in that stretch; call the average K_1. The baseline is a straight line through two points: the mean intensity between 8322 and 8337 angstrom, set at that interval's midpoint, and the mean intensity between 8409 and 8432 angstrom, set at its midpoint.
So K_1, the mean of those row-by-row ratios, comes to 1.04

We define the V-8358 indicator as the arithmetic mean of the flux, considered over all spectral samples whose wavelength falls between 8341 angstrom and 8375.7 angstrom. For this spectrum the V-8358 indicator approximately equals 0.94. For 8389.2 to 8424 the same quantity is 0.89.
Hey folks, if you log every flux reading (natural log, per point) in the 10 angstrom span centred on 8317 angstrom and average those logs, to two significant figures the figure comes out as -0.16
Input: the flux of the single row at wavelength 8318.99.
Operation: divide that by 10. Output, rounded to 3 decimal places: 0.089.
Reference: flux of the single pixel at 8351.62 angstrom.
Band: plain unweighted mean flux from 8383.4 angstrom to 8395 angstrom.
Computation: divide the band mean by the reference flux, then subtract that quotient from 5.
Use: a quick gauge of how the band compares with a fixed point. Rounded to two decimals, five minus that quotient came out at 4.12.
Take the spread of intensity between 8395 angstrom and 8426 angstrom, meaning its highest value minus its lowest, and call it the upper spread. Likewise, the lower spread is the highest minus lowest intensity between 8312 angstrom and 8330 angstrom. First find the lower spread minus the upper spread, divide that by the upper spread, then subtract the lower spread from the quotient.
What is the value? -0.43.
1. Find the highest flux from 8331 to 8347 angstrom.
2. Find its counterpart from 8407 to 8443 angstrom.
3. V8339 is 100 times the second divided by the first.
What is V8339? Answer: 89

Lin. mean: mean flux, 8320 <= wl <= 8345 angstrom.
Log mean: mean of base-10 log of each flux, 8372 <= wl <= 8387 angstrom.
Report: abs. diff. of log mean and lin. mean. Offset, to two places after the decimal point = 0.97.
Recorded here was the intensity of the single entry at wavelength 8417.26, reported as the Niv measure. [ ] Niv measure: 0.9148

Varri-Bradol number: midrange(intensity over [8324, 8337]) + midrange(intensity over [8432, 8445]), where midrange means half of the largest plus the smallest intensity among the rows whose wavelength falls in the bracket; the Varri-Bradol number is 1.79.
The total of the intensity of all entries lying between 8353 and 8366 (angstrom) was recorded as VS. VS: 6.5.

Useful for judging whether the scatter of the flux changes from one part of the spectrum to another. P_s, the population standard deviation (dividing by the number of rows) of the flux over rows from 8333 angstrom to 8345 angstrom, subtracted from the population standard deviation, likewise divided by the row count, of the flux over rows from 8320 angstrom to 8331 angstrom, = -0.015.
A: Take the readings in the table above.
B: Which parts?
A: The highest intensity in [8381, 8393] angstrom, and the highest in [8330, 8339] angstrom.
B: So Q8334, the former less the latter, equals -0.054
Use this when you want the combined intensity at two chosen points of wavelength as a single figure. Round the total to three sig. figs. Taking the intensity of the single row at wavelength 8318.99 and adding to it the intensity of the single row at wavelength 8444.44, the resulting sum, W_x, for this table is 1.70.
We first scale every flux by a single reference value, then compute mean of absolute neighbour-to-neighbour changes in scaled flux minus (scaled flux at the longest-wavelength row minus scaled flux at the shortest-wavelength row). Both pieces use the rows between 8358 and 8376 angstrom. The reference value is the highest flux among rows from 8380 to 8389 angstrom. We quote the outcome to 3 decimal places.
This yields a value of 0.020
